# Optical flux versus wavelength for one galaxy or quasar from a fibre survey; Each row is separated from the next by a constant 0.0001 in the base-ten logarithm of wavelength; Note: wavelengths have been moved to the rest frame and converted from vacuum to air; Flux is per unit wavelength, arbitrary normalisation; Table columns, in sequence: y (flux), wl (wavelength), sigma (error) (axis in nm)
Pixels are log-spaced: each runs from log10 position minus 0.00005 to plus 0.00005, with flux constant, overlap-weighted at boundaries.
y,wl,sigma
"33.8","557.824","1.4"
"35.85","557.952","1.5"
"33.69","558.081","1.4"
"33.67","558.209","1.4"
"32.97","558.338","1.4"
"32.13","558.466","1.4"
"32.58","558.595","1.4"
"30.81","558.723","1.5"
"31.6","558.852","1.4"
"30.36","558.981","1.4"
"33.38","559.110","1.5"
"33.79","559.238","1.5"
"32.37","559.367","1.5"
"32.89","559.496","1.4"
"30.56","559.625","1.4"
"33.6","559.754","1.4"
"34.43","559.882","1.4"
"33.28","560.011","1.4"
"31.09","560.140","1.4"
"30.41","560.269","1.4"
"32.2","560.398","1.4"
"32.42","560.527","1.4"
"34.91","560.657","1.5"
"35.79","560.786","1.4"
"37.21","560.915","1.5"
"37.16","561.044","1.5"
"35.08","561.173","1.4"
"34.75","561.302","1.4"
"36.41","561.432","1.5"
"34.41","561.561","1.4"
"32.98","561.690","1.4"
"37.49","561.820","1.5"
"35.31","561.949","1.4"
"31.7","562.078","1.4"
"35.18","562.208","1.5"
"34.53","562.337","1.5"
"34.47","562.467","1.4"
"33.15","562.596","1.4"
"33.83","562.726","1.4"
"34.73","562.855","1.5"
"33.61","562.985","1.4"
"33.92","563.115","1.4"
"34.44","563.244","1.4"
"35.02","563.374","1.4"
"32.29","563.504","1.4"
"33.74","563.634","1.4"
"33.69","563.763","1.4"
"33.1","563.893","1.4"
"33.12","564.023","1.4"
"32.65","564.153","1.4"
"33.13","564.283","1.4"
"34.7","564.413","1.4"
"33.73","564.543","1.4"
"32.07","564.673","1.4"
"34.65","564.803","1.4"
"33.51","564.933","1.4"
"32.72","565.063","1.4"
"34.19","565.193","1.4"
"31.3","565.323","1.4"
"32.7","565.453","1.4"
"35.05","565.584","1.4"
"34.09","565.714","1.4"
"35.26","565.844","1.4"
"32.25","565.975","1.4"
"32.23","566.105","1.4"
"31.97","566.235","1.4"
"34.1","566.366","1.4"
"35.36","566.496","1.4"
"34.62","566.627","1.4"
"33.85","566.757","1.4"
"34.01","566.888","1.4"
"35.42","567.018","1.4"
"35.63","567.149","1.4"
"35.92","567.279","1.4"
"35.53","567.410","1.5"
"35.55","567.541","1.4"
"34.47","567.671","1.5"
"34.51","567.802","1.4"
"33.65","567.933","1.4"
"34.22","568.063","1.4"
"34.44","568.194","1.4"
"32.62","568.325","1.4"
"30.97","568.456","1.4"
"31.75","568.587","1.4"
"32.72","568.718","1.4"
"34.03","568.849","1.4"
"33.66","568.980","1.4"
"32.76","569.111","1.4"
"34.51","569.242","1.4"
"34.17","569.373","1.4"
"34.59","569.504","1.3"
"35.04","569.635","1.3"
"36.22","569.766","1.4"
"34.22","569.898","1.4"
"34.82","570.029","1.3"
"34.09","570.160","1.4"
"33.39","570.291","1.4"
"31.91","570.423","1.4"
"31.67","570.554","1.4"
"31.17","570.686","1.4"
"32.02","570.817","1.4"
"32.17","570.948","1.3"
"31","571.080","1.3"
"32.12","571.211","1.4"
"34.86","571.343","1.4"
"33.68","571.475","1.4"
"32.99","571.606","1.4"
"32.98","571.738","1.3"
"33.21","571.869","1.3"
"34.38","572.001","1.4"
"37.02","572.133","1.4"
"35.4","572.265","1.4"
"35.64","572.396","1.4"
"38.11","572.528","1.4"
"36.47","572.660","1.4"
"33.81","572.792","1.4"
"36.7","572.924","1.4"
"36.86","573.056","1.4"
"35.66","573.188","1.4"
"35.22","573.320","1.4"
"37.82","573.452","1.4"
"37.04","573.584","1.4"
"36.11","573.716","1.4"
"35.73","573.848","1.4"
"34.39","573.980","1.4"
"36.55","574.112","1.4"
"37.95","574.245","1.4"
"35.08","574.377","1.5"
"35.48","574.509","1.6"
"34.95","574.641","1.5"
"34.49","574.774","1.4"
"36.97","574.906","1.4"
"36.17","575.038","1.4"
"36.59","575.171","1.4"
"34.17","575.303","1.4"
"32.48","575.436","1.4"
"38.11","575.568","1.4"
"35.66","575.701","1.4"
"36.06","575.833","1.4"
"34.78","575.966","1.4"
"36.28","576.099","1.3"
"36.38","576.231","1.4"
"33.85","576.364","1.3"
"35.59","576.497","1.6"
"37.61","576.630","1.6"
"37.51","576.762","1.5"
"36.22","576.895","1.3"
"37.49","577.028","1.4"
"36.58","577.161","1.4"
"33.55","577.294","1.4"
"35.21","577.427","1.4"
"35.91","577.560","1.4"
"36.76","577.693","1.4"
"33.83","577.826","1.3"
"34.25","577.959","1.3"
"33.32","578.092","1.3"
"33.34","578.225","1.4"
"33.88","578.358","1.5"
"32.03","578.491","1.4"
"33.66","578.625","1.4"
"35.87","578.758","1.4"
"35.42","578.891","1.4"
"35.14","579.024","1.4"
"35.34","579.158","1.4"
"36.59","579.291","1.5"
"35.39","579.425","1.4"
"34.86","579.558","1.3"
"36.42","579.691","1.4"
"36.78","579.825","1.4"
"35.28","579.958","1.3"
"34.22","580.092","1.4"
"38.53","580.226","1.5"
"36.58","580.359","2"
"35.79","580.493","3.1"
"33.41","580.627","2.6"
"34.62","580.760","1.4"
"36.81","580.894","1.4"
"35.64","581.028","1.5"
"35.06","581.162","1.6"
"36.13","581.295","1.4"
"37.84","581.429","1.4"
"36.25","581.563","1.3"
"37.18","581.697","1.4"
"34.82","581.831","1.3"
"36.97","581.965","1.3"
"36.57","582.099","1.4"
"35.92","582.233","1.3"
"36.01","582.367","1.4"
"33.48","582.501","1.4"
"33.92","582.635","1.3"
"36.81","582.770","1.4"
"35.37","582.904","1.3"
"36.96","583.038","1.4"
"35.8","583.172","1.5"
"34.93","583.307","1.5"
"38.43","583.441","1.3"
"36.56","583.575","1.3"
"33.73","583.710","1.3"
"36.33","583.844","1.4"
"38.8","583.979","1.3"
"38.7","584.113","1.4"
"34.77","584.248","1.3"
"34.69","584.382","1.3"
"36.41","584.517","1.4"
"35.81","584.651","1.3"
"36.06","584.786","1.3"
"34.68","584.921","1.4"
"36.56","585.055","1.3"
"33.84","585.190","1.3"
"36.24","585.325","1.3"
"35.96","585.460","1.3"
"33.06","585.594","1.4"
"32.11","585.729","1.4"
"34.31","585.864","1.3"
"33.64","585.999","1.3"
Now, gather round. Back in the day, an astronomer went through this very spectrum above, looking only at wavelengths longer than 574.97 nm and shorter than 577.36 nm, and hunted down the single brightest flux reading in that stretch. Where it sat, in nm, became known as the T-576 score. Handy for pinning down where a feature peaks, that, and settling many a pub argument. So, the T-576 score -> 575.568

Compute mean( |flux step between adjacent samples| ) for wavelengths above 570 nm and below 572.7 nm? 1.08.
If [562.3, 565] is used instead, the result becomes 0.96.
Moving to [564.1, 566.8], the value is 1.38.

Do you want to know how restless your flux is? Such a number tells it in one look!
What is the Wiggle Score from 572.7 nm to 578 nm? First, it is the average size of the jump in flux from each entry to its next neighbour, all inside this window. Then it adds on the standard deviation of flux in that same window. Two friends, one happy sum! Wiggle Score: 2.8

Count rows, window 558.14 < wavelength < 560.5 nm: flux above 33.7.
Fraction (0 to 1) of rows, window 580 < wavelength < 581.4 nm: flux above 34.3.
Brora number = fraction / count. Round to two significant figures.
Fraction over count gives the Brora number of 0.40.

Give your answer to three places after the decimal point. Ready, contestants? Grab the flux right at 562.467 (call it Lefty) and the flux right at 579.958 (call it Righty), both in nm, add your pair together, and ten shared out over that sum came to 0.143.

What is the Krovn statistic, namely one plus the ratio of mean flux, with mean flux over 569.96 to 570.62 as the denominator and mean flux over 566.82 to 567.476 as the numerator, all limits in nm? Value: 2.06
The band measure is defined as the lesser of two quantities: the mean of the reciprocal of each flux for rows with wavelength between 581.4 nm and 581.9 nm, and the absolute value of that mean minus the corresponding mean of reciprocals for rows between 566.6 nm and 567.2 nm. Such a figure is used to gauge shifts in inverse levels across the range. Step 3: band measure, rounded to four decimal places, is 0.0014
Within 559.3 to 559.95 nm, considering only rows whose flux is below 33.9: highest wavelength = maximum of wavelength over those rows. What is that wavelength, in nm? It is 559.754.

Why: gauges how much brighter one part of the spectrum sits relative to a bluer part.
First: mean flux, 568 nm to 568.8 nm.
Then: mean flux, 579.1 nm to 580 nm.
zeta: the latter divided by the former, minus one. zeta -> 0.09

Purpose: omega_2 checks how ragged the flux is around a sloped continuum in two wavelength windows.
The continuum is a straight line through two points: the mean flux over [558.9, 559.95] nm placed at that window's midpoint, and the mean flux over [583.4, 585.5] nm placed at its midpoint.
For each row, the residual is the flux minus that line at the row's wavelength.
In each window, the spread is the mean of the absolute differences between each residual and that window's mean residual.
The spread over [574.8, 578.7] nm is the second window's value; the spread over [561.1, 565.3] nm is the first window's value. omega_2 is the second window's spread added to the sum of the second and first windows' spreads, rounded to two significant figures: 4.0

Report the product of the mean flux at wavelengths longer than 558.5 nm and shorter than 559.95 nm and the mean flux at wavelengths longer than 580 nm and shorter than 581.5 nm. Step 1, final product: 1162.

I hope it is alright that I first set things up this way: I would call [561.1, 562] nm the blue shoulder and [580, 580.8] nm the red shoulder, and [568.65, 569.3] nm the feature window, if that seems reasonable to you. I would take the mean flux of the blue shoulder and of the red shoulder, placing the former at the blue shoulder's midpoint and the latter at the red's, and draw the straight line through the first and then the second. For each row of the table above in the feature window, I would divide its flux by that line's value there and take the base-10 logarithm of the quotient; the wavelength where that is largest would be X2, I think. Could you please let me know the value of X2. 569.242 nm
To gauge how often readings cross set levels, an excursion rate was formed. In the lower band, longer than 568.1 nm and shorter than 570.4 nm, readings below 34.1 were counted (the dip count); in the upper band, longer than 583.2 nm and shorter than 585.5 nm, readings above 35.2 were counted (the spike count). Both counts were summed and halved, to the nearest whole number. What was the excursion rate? 10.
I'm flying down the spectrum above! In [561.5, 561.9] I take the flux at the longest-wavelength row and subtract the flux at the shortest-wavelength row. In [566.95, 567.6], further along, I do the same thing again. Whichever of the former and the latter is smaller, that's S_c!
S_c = 0.1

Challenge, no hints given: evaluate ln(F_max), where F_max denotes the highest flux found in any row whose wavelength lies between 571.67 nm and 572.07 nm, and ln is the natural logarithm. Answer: 3.54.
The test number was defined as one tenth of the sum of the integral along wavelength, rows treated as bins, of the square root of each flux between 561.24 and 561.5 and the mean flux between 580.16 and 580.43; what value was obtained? 3.91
